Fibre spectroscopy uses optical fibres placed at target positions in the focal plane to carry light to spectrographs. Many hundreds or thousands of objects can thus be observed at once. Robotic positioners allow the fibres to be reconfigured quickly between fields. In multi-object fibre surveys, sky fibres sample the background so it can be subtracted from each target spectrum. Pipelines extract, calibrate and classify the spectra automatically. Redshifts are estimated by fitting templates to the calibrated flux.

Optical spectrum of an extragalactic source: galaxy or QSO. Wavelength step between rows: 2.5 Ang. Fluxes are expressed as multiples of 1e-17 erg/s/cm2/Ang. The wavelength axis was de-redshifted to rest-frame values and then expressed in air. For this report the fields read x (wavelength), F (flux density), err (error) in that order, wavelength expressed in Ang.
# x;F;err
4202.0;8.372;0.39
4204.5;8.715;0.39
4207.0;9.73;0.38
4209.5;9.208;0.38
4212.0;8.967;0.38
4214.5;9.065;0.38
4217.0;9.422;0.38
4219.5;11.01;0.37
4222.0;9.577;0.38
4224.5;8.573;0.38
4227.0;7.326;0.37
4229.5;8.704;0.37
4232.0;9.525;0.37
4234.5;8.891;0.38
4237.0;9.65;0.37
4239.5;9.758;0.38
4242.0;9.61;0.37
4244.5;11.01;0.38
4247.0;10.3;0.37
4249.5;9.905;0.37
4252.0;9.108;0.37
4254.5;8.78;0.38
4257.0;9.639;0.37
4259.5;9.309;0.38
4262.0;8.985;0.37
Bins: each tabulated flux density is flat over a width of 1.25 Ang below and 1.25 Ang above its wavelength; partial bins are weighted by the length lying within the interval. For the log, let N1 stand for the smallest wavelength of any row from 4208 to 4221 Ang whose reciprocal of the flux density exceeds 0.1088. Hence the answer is 4212.0 Ang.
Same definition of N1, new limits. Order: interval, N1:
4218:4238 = 4224.5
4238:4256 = 4252.0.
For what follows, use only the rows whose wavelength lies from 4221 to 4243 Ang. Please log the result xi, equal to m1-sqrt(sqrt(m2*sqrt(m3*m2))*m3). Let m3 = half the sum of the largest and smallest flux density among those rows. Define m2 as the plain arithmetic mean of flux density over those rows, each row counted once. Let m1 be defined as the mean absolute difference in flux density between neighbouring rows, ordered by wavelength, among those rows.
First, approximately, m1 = 0.8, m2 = 9.1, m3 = 8.5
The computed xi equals -8.0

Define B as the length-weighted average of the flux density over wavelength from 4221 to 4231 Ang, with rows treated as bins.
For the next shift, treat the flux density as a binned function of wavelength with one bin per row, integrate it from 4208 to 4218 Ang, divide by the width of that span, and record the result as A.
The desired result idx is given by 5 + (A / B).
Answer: 6.07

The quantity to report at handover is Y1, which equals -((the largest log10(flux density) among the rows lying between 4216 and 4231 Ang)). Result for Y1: -1.042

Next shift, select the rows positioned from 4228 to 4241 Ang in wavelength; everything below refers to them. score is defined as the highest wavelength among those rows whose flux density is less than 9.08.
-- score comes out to 4234.5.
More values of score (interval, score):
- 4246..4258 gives 4254.5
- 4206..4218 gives 4214.5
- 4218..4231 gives 4229.5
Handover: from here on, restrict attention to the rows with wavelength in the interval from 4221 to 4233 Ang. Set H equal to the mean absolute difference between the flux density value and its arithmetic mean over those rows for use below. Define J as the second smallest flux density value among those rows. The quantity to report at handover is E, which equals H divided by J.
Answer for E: 0.076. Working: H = 0.65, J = 8.573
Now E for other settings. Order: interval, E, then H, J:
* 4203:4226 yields 0.058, 0.51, 8.715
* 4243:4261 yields 0.064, 0.59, 9.108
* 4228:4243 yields 0.042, 0.37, 8.891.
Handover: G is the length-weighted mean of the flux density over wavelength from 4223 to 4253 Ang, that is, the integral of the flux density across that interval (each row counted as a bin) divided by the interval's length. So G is 9.37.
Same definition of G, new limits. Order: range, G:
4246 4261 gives 9.48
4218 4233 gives 9.12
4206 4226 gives 9.41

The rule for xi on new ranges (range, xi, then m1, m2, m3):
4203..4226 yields -8.8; 0.8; 9.4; 9.8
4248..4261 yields -8.8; 0.6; 9.3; 9.3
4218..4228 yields -7.9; 1.2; 9.1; 9.2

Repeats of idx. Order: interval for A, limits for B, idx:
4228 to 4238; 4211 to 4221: 5.95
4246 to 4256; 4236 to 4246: 5.95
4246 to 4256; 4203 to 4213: 6.04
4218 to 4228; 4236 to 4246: 5.92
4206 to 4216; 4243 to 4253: 5.91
